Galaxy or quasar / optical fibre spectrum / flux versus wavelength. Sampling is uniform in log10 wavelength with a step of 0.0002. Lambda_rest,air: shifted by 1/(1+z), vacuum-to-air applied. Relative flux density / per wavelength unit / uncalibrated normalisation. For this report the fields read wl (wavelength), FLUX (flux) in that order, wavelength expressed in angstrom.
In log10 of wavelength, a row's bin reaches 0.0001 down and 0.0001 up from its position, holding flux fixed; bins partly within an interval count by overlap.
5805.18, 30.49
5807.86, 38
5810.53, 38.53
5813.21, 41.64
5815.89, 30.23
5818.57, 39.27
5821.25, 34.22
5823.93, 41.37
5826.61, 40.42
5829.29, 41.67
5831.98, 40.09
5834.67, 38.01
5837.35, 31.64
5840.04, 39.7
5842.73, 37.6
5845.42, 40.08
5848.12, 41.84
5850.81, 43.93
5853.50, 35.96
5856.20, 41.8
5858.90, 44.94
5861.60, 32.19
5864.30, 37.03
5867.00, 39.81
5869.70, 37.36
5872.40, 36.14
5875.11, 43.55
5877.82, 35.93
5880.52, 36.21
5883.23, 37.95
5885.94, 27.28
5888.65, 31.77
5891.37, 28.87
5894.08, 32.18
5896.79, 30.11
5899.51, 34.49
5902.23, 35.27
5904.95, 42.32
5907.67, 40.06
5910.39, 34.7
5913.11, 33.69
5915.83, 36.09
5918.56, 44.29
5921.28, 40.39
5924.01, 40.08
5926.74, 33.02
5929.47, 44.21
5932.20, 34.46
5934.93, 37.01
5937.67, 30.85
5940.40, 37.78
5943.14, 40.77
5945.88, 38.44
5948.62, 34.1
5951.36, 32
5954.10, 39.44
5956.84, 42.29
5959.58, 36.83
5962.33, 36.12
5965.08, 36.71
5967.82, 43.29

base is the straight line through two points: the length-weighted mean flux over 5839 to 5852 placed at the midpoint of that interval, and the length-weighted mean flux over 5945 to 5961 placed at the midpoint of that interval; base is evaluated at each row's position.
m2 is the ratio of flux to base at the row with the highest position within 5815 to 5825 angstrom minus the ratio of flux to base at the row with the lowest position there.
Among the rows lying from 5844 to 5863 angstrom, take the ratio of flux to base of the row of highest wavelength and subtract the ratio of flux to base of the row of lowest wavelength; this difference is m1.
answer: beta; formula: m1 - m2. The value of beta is -0.5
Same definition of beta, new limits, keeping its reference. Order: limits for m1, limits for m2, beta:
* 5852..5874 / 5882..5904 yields 0.1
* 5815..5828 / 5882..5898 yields 0.4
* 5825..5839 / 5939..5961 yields -0.2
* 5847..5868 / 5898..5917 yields -0.1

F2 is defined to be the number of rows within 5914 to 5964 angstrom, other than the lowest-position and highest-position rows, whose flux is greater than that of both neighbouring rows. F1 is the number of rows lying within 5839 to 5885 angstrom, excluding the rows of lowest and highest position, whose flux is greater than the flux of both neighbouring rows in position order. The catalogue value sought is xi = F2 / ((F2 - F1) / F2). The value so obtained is 25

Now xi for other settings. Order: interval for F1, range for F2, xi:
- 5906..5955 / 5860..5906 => 25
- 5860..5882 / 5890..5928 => 9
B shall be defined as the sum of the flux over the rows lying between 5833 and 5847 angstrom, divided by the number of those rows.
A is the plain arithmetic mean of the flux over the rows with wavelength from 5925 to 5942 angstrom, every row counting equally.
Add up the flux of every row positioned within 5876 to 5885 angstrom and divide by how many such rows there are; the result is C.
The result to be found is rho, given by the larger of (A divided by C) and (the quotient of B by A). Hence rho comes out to 1.03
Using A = 36.2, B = 37.4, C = 36.7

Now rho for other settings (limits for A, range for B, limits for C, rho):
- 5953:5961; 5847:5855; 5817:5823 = 1.08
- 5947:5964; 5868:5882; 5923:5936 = 1.03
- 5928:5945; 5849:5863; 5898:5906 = 1.06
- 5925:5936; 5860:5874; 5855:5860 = 0.98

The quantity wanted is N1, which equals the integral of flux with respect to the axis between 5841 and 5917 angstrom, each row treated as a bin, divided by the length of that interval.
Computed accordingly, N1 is 36.8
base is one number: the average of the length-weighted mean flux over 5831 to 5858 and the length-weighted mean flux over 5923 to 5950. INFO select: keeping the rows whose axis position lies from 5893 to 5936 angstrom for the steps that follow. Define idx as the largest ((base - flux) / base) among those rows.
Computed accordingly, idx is 0.209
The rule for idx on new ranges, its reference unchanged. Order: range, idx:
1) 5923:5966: 0.190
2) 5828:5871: 0.169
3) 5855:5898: 0.284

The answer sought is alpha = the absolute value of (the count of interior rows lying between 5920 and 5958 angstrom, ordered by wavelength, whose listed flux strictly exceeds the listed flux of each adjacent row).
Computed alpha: 3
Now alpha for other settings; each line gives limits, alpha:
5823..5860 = 3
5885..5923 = 4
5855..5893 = 5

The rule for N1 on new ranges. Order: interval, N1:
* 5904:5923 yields 38.8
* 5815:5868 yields 38.7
